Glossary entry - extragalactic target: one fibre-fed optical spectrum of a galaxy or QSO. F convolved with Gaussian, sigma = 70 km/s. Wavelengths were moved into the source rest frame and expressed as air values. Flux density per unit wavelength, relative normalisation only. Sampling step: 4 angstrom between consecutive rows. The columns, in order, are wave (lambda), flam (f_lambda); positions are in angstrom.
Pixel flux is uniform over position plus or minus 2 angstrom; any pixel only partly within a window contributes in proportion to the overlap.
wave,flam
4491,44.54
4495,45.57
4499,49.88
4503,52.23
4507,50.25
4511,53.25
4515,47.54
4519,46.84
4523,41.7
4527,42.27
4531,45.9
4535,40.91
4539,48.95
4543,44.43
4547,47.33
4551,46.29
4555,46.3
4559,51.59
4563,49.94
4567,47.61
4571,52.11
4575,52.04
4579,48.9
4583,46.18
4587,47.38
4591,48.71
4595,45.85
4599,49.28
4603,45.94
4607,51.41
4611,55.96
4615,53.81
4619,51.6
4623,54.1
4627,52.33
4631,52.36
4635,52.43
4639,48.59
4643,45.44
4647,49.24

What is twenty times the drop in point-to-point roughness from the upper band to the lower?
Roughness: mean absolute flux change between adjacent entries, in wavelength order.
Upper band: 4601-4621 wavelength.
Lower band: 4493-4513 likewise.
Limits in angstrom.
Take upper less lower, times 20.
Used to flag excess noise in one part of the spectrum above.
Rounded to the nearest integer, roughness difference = 14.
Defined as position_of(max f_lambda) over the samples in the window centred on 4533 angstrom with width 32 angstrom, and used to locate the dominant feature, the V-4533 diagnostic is 4539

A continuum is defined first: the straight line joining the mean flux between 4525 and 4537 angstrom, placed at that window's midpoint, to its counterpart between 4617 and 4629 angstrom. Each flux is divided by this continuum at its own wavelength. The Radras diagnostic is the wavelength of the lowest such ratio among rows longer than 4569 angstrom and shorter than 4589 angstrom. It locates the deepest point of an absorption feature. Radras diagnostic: 4583 angstrom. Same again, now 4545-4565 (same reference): 4555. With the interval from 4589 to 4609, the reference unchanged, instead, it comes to 4603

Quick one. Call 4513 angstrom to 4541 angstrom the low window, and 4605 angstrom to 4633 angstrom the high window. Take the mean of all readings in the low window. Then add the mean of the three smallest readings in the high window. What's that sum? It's 96.7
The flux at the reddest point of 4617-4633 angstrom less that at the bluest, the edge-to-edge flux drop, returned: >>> 1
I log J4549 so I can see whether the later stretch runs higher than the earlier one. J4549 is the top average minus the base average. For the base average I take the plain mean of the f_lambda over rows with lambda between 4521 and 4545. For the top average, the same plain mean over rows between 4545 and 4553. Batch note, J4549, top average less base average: 2.8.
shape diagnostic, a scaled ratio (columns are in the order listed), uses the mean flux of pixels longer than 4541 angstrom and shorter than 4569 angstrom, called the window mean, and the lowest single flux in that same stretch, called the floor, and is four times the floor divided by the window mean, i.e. 3.73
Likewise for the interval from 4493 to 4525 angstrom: 3.45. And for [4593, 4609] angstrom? 3.81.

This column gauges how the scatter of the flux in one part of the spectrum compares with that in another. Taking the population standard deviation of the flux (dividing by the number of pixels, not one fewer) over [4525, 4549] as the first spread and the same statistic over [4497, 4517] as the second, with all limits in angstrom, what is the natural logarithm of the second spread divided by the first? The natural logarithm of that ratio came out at -0.3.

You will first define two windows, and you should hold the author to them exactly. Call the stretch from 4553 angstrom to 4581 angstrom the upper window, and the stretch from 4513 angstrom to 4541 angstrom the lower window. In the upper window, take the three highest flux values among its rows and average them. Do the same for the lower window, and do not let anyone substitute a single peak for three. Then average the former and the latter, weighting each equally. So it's 49.8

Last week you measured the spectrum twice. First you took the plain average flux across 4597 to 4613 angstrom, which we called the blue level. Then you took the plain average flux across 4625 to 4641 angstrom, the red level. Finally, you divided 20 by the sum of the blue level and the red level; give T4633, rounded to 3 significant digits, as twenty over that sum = 0.196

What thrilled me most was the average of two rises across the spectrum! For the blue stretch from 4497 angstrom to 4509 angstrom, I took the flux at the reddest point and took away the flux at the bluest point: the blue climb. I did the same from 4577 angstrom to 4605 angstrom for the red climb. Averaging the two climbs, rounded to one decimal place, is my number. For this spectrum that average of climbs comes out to -1.3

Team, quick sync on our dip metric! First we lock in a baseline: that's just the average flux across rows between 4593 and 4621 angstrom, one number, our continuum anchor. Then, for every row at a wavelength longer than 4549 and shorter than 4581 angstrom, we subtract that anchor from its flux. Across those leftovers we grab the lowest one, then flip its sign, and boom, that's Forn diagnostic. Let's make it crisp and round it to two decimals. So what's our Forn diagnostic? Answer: 4.26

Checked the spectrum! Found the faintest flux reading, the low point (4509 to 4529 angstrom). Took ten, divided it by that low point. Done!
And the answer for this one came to 0.240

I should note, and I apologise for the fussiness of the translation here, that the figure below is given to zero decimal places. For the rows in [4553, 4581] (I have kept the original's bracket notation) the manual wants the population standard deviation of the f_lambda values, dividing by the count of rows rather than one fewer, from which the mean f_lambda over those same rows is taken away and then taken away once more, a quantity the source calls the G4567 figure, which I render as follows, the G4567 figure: -97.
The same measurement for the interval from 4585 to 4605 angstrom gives -93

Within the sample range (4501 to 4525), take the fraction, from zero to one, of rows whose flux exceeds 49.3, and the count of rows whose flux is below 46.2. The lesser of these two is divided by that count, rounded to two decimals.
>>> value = 0.50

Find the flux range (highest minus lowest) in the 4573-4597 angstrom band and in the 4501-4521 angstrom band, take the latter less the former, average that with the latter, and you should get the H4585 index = 3.3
